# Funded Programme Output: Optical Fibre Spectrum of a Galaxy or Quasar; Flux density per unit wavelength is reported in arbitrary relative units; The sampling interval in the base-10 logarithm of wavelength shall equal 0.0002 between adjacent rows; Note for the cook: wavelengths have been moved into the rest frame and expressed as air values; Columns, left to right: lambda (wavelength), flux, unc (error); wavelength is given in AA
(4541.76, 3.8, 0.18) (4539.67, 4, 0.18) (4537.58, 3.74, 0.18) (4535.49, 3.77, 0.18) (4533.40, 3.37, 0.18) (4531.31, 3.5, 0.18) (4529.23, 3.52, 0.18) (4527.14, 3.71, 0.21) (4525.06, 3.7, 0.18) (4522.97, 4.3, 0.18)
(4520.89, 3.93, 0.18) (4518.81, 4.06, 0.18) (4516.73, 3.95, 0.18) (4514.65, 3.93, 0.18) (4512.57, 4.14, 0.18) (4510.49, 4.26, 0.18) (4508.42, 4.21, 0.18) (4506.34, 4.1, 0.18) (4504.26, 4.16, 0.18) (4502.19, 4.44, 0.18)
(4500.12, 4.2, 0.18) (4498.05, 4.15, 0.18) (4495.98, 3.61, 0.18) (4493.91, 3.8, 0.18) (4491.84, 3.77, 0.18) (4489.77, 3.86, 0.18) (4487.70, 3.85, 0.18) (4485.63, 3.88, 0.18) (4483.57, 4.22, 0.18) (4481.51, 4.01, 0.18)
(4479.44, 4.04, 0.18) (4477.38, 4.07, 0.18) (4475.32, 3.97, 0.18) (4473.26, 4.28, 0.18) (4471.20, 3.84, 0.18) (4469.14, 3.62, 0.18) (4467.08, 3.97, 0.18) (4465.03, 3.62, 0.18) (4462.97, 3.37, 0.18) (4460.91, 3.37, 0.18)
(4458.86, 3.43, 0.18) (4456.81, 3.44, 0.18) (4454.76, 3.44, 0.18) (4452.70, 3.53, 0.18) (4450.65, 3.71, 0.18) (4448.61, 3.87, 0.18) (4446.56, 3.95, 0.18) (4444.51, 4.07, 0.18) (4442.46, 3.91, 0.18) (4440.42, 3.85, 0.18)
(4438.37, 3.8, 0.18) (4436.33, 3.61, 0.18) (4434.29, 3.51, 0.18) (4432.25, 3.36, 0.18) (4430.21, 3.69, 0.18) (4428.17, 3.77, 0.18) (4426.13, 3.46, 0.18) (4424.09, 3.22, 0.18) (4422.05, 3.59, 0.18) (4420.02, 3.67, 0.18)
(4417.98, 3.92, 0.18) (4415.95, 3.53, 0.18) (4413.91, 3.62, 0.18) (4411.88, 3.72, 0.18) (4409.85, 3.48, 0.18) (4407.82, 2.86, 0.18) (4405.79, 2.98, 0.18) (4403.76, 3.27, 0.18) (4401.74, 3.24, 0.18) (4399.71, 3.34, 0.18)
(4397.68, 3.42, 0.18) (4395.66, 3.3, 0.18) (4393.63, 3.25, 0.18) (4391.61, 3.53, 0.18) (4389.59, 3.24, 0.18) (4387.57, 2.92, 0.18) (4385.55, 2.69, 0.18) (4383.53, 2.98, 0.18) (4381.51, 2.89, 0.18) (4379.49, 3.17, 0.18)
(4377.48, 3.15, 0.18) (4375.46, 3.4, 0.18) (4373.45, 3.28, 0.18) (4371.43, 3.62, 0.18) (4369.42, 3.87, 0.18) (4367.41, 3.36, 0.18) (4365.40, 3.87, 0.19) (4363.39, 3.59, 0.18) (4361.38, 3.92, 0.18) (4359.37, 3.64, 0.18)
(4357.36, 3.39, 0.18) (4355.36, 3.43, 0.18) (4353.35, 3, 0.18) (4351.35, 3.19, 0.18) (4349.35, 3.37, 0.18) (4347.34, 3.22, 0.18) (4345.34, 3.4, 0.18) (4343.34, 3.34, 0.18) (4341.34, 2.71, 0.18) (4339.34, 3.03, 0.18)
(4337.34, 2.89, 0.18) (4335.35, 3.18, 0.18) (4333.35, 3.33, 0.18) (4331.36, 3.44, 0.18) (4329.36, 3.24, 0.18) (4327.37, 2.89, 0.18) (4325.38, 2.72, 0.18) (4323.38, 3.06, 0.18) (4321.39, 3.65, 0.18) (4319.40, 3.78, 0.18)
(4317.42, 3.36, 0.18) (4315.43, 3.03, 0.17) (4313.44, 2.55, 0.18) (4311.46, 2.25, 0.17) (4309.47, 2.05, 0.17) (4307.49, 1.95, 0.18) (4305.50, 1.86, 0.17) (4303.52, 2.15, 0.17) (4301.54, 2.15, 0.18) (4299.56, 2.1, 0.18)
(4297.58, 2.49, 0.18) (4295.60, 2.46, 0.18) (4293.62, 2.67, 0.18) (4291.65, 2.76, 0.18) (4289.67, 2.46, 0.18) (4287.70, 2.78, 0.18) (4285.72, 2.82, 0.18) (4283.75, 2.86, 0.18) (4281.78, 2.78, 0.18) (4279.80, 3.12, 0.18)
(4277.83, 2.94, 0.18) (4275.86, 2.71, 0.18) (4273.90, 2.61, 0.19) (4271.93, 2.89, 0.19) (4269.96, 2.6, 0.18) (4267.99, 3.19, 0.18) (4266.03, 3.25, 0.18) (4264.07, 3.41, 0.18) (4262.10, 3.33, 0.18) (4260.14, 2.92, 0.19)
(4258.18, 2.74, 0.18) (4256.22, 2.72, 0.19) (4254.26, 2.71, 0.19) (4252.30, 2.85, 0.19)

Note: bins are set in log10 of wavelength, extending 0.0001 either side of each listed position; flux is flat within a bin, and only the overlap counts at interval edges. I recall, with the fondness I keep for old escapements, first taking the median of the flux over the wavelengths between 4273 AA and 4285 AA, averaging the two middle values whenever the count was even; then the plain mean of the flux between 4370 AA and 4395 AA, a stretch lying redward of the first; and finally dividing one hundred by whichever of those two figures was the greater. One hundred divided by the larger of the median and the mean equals 31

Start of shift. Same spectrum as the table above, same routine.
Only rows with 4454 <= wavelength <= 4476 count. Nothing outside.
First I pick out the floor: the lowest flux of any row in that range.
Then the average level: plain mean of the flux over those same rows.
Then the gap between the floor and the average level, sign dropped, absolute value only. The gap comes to 0.30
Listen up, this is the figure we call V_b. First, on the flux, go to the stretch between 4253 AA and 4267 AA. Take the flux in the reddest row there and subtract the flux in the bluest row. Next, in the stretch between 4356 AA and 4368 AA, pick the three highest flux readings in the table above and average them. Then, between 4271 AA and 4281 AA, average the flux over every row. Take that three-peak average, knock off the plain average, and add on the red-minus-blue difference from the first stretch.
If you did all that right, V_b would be 1.5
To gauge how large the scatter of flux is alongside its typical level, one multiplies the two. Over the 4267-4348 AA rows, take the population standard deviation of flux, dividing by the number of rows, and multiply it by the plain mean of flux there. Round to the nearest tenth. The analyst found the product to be 1.3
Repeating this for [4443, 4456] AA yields 0.8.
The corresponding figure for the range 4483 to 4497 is 0.7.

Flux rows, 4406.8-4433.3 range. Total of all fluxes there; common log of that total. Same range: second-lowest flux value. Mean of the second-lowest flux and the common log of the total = 2.4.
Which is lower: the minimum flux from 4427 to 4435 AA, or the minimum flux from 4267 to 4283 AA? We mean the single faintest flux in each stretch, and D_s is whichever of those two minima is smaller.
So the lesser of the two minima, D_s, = 2.60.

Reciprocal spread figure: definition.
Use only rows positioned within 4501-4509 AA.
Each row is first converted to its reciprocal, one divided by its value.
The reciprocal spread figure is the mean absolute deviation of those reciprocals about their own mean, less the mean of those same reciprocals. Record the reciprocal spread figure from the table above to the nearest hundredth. -0.23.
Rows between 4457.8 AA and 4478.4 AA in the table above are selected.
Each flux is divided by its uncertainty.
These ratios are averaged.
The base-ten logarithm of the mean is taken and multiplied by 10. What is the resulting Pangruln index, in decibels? 13.2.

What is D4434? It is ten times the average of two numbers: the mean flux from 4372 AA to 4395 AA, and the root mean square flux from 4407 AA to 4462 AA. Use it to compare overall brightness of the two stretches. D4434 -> 33.8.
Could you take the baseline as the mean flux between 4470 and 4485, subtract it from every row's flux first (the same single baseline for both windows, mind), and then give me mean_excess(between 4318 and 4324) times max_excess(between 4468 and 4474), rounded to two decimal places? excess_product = -0.12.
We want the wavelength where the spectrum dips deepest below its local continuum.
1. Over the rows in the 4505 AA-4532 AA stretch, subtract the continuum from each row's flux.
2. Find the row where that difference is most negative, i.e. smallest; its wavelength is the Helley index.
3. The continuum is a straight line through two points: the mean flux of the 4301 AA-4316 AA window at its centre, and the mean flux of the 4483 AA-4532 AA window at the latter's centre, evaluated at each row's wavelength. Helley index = 4531.31 AA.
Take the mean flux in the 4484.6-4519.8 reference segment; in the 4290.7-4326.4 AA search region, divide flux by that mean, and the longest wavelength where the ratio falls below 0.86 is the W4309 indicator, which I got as 4325.38 AA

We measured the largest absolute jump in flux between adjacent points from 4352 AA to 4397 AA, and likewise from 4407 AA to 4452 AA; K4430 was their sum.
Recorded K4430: 1.13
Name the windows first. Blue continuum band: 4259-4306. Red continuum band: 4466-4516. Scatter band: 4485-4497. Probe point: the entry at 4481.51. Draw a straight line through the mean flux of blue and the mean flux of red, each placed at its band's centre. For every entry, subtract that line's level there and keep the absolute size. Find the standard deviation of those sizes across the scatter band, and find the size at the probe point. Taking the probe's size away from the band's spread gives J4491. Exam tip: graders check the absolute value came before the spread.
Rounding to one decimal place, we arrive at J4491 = 0.1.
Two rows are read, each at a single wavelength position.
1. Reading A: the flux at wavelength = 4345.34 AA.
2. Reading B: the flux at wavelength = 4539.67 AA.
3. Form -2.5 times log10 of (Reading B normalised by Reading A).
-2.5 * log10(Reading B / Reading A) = -0.2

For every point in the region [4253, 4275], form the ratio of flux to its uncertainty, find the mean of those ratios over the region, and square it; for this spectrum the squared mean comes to 255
